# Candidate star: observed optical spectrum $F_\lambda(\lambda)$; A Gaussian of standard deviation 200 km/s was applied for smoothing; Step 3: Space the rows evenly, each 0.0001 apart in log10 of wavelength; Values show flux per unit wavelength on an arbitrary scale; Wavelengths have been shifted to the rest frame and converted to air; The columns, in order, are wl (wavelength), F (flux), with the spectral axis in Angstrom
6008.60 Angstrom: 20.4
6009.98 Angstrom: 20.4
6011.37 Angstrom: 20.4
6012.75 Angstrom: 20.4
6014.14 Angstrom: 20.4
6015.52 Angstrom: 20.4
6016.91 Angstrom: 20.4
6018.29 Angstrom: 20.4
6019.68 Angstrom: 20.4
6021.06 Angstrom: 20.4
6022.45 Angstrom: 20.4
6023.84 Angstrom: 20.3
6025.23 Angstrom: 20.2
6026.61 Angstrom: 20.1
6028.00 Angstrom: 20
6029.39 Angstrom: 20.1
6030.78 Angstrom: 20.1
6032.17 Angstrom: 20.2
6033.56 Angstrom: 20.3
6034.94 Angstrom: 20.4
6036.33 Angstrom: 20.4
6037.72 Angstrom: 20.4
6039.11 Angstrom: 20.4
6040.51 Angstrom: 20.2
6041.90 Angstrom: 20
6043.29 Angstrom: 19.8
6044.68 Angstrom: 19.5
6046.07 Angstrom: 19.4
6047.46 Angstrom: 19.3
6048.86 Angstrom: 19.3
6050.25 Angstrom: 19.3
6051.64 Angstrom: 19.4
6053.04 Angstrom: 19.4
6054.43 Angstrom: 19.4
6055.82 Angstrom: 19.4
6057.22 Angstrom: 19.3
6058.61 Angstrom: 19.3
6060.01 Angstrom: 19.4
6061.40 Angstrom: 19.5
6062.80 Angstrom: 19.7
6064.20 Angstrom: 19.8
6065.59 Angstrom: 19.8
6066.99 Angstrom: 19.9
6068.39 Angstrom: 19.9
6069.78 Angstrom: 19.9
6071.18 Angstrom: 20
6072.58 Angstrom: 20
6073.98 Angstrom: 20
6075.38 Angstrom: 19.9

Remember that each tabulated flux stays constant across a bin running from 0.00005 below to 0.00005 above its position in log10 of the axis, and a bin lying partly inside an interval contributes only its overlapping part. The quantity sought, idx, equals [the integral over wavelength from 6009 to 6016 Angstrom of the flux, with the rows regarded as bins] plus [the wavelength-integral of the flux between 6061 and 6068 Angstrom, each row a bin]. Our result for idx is 281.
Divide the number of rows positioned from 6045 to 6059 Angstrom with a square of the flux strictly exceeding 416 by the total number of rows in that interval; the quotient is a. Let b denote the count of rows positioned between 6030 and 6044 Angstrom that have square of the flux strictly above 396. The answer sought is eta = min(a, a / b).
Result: 0.000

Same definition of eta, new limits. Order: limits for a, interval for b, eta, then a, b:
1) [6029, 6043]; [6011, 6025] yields 0.040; 0.40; 10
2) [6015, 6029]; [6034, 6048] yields 0.100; 0.60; 6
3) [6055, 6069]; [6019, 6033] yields 0.000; 0.00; 10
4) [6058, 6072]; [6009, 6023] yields 0.000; 0.00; 10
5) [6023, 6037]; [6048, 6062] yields 0.200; 0.20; 0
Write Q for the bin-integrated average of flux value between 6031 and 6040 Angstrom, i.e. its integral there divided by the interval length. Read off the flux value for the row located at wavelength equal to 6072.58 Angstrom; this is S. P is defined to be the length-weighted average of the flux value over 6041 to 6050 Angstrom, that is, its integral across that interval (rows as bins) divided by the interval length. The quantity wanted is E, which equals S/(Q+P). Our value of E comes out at 0.501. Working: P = 19.6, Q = 20.3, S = 20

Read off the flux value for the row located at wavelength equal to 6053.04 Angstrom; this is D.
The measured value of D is 19.4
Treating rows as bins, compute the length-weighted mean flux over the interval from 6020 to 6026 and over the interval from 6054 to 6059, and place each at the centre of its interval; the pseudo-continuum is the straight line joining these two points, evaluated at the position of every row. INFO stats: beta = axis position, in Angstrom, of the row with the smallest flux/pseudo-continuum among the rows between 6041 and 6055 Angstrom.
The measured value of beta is 6047.46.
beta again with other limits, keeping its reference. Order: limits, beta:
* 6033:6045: 6044.68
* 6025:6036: 6028.00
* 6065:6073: 6065.59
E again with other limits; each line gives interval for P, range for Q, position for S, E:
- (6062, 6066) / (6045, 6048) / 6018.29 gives 0.521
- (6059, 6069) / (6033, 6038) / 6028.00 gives 0.499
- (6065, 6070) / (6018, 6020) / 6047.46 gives 0.480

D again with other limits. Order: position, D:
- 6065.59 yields 19.8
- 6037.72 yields 20.4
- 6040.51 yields 20.2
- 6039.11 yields 20.4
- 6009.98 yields 20.4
